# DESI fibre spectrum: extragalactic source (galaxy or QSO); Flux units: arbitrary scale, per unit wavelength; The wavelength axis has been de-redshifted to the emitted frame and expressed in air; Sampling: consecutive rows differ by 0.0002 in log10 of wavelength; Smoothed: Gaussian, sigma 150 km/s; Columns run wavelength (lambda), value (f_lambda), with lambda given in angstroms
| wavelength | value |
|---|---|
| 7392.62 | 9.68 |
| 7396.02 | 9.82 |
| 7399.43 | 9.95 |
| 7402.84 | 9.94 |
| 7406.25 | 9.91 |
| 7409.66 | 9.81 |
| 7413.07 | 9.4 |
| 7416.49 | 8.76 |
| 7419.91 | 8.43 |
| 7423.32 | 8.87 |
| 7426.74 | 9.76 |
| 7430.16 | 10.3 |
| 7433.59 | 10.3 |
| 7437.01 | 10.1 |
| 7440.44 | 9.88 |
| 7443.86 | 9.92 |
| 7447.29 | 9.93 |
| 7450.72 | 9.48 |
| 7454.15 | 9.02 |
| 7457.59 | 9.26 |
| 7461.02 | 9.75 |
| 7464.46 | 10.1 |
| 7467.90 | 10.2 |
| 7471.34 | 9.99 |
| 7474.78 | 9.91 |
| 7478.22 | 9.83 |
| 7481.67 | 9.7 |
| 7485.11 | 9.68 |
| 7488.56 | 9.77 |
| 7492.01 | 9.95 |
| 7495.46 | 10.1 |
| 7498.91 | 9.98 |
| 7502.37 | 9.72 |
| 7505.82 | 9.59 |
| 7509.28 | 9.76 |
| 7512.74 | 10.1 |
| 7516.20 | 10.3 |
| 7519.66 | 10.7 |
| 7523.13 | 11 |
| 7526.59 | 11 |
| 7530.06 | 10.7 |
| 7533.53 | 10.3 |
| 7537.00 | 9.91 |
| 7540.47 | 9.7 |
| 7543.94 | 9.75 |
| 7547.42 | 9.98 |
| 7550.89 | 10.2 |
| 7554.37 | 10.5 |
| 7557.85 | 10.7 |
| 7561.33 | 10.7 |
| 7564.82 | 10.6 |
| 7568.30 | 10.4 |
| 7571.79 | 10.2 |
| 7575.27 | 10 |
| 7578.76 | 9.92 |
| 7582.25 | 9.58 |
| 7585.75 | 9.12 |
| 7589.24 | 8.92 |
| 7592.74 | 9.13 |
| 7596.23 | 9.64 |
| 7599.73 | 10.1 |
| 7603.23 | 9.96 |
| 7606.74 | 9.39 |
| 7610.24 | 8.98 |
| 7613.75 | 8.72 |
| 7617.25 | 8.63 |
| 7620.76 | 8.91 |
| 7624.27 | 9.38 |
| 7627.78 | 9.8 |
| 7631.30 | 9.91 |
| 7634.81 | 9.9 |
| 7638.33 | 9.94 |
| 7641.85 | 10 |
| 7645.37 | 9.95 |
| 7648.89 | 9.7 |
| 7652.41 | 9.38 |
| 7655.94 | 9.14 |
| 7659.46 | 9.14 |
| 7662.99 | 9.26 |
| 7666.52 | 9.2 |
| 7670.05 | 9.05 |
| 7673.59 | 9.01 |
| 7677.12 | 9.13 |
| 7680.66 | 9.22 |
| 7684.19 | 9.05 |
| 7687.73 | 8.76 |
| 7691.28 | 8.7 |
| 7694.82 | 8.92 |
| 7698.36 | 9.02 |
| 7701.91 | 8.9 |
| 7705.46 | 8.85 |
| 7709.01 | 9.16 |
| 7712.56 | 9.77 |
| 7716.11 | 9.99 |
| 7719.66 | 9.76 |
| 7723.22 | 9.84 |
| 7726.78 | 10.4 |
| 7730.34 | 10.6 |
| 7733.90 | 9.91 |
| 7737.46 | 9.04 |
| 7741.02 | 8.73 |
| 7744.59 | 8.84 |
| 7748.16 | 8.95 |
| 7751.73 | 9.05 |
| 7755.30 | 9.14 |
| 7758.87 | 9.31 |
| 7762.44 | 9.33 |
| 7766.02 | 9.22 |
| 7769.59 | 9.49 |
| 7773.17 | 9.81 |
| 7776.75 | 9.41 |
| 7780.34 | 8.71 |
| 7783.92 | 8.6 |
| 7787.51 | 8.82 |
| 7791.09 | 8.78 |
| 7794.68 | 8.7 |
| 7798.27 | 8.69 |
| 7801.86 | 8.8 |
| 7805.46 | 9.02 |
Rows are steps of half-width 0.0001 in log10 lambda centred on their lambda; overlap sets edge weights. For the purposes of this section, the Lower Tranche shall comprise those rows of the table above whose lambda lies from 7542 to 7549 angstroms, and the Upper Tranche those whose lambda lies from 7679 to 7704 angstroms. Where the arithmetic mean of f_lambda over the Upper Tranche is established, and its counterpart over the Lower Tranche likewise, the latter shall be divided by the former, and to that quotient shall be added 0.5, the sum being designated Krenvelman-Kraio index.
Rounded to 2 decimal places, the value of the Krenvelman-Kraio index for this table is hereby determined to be 1.60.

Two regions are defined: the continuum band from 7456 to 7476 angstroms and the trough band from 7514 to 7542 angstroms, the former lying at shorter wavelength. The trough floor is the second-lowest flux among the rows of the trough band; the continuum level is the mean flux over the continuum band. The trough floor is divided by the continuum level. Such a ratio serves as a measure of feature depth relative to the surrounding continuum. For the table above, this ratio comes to 1.00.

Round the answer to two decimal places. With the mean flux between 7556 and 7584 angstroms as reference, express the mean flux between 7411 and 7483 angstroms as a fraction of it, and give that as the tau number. 0.94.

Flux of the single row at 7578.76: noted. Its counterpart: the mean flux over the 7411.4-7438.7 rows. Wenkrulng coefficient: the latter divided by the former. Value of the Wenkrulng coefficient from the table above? 0.96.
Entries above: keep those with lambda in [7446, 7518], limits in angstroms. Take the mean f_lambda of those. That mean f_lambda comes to 9.8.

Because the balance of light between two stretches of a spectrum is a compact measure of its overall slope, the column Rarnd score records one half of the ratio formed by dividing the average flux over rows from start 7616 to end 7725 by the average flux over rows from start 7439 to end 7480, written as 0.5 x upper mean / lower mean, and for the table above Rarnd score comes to 0.478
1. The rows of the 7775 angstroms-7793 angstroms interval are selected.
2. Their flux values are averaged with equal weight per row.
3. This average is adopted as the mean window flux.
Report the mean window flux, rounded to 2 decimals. 8.86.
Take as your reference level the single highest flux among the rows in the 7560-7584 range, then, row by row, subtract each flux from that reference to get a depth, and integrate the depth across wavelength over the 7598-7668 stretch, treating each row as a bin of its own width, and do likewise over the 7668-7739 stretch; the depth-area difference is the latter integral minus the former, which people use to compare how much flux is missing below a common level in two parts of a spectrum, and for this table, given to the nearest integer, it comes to 9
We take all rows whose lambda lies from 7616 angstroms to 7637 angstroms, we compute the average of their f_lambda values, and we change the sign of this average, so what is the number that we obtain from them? -9.4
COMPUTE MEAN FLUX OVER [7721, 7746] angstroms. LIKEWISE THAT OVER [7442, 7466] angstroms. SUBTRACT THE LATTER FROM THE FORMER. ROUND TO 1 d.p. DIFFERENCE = 0.0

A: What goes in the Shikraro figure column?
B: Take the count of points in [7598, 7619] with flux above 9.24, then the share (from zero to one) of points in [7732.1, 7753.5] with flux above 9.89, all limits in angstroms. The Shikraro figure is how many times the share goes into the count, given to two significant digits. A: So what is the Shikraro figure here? 18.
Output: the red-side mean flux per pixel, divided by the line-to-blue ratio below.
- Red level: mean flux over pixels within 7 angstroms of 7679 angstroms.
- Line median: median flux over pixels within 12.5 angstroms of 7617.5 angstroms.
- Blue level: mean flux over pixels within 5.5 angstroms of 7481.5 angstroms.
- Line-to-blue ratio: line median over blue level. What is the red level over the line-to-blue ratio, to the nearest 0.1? 9.9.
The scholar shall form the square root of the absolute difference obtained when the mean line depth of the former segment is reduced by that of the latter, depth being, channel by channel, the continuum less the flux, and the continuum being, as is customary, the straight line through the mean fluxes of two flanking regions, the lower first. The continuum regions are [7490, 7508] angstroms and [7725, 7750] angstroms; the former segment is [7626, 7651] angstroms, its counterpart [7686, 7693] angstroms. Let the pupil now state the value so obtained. 1.0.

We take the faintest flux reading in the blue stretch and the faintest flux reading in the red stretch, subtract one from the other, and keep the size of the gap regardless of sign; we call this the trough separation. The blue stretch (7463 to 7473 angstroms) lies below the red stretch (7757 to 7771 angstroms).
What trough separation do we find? 0.8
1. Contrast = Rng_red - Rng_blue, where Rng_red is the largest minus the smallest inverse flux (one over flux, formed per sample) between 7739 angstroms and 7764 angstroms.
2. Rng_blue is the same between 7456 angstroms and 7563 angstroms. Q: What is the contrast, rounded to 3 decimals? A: -0.010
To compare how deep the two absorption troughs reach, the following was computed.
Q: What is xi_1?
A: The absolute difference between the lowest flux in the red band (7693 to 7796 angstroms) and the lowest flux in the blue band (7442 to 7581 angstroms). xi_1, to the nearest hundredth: 0.42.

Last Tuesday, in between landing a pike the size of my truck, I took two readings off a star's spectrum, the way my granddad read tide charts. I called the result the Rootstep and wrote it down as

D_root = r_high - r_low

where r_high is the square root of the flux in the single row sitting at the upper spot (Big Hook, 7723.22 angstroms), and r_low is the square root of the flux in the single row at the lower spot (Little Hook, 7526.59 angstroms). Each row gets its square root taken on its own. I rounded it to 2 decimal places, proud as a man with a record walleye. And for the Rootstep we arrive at -0.18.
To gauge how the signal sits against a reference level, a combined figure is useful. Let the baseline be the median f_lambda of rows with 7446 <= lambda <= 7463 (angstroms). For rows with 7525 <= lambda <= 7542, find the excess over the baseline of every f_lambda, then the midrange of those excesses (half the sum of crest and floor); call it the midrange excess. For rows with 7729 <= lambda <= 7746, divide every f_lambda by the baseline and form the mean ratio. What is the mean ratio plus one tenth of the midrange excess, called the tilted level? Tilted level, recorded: 1.08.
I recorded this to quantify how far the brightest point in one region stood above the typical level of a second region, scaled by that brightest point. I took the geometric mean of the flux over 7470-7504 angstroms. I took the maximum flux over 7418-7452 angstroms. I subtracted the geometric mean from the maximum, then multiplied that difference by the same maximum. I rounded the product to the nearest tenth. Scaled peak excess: 4.5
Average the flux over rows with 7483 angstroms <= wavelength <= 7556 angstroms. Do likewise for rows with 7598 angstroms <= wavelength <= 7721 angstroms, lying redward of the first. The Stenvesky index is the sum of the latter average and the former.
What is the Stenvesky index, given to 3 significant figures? 19.5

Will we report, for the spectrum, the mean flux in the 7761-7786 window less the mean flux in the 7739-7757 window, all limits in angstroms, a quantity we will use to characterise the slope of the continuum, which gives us 0.3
